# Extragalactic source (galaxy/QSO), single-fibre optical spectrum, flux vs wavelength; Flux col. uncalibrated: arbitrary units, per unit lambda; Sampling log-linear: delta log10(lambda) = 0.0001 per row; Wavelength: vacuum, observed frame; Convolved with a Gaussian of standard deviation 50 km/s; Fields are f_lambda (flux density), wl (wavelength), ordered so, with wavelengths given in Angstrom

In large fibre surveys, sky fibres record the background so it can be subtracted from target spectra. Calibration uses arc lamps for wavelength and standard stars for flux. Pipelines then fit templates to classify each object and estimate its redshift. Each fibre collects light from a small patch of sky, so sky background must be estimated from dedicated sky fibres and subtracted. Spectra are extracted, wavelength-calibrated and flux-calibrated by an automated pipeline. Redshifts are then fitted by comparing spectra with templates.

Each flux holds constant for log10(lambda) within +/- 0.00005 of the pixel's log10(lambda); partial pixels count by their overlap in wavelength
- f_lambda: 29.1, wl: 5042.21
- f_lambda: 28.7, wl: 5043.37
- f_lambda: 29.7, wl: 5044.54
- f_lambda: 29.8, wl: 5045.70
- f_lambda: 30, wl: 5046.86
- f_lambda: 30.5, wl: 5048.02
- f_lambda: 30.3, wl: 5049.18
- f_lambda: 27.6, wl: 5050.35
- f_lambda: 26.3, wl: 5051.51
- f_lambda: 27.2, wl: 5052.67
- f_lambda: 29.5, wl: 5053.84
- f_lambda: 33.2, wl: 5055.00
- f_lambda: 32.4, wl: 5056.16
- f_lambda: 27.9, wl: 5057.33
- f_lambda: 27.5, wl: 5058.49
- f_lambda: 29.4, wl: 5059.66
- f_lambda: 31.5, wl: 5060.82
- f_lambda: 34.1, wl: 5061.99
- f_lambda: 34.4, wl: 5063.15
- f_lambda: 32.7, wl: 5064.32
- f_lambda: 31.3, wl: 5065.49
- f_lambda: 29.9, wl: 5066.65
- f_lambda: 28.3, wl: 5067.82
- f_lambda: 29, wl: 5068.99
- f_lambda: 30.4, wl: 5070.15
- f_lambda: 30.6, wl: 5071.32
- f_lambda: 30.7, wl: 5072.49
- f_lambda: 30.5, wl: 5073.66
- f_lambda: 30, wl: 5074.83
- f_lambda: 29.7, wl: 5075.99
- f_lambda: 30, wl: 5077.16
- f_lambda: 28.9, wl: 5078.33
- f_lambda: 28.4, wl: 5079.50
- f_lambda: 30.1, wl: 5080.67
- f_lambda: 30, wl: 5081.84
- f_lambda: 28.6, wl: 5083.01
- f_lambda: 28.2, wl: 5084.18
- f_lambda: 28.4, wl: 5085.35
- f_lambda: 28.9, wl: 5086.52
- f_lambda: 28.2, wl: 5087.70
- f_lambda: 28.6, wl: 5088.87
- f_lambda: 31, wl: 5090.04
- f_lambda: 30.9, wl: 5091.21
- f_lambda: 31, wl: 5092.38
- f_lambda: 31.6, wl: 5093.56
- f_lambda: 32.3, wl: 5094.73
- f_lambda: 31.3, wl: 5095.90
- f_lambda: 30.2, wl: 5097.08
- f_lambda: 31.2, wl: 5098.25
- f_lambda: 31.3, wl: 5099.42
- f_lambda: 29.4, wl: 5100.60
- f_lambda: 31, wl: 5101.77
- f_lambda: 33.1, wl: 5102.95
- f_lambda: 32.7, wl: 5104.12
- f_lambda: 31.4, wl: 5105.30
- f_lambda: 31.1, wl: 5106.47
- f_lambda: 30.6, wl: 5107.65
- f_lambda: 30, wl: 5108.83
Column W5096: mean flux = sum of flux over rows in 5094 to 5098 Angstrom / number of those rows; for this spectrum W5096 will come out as 31.3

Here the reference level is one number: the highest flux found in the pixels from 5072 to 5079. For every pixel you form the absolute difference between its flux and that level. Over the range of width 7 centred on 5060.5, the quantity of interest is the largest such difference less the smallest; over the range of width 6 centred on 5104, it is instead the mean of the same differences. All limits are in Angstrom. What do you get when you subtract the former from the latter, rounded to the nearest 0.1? -1.7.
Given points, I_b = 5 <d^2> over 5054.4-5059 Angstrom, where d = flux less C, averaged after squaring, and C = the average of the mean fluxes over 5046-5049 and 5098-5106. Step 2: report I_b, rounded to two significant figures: 35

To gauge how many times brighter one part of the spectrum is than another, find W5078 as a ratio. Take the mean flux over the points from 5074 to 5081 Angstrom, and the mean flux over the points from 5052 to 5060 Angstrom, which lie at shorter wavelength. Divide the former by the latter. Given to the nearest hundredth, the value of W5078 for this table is 1.00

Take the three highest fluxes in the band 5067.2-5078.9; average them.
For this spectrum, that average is 30.6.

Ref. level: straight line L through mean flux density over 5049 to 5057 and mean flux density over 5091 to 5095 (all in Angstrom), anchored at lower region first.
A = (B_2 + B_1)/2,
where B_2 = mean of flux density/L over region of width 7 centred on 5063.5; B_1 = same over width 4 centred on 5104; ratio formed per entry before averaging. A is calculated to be 1.04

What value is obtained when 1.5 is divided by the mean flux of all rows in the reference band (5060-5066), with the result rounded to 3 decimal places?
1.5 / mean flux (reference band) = 0.046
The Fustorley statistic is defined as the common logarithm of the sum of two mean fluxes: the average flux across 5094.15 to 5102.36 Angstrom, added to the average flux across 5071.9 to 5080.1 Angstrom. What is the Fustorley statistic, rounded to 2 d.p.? 1.78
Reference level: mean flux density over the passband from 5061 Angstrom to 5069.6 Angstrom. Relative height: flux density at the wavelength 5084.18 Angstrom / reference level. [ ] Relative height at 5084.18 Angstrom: 0.90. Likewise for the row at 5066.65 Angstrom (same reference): 0.95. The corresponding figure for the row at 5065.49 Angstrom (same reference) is 1.00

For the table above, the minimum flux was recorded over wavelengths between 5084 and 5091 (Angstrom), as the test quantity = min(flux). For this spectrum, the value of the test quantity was 28.2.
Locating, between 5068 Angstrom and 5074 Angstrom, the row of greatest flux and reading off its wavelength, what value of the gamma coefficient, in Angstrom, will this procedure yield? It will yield 5072.49 Angstrom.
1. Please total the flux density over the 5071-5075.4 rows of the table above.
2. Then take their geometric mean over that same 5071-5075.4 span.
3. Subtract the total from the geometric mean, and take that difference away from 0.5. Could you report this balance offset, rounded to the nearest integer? 92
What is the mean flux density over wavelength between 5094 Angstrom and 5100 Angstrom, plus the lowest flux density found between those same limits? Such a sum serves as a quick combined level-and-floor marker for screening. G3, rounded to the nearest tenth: 61.5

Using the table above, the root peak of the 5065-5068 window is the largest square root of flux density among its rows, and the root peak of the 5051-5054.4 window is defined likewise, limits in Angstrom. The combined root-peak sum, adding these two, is 11.0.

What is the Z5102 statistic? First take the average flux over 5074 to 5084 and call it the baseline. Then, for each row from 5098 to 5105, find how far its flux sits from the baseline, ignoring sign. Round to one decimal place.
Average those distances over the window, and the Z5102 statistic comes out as 2.0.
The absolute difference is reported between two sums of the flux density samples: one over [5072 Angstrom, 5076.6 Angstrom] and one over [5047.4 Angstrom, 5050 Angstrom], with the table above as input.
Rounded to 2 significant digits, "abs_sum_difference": 60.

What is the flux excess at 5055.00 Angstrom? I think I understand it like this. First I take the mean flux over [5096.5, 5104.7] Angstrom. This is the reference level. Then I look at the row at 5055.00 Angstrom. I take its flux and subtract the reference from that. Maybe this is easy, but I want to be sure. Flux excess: 1.9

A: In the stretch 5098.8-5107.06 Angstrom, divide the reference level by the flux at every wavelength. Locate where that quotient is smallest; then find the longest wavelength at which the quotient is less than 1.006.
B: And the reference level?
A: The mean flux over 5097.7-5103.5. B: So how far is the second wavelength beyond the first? 3.5 Angstrom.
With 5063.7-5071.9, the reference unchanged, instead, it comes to 1.2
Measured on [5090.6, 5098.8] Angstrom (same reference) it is 3.5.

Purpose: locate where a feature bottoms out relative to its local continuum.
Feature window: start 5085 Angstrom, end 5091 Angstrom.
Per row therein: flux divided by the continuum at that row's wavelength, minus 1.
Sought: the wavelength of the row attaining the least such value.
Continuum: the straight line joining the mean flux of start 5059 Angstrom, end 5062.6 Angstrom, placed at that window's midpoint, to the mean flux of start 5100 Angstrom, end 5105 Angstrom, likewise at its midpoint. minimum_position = 5087.70 Angstrom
